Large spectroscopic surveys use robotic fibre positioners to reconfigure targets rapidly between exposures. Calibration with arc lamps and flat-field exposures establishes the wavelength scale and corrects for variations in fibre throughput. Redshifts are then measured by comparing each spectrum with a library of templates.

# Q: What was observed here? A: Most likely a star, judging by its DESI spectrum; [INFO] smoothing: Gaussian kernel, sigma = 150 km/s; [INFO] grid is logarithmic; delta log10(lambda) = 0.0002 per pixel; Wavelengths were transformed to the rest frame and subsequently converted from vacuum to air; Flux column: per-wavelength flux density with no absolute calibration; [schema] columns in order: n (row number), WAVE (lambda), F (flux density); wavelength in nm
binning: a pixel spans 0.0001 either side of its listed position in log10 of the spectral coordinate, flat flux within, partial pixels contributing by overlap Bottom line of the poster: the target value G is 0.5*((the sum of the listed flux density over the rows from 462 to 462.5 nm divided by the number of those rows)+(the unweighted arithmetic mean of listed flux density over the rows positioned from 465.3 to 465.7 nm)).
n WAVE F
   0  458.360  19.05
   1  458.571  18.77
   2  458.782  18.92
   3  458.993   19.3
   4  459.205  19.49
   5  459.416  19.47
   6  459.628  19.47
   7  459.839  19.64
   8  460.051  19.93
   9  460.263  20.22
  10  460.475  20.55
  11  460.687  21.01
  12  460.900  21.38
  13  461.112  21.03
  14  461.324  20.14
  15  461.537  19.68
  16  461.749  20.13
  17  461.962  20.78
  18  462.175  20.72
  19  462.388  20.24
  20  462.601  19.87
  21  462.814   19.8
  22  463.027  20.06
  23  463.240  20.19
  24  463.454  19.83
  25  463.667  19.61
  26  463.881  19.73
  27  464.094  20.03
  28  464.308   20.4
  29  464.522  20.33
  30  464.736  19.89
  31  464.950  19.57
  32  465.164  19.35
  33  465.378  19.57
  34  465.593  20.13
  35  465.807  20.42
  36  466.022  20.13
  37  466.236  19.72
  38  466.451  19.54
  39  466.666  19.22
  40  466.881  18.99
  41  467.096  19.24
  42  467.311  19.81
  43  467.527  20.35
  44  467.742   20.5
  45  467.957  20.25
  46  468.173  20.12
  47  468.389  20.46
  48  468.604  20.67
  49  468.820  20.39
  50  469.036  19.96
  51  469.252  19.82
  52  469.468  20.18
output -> 20.2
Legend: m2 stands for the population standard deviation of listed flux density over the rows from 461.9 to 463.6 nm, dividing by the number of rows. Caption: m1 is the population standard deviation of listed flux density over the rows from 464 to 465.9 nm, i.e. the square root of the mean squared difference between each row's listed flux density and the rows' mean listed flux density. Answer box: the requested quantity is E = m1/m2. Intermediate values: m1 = 0.37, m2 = 0.4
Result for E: 1.0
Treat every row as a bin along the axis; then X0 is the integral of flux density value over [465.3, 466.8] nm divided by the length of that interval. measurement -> 19.8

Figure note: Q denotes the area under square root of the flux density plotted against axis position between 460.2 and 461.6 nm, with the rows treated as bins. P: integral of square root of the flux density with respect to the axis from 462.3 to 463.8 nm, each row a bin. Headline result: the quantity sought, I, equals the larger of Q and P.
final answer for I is 6.70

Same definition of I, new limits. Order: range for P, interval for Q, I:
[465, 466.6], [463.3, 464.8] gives 7.12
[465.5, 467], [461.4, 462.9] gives 6.74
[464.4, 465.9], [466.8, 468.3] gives 6.69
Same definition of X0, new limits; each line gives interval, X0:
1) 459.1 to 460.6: 19.8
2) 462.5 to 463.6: 19.9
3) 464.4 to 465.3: 19.8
